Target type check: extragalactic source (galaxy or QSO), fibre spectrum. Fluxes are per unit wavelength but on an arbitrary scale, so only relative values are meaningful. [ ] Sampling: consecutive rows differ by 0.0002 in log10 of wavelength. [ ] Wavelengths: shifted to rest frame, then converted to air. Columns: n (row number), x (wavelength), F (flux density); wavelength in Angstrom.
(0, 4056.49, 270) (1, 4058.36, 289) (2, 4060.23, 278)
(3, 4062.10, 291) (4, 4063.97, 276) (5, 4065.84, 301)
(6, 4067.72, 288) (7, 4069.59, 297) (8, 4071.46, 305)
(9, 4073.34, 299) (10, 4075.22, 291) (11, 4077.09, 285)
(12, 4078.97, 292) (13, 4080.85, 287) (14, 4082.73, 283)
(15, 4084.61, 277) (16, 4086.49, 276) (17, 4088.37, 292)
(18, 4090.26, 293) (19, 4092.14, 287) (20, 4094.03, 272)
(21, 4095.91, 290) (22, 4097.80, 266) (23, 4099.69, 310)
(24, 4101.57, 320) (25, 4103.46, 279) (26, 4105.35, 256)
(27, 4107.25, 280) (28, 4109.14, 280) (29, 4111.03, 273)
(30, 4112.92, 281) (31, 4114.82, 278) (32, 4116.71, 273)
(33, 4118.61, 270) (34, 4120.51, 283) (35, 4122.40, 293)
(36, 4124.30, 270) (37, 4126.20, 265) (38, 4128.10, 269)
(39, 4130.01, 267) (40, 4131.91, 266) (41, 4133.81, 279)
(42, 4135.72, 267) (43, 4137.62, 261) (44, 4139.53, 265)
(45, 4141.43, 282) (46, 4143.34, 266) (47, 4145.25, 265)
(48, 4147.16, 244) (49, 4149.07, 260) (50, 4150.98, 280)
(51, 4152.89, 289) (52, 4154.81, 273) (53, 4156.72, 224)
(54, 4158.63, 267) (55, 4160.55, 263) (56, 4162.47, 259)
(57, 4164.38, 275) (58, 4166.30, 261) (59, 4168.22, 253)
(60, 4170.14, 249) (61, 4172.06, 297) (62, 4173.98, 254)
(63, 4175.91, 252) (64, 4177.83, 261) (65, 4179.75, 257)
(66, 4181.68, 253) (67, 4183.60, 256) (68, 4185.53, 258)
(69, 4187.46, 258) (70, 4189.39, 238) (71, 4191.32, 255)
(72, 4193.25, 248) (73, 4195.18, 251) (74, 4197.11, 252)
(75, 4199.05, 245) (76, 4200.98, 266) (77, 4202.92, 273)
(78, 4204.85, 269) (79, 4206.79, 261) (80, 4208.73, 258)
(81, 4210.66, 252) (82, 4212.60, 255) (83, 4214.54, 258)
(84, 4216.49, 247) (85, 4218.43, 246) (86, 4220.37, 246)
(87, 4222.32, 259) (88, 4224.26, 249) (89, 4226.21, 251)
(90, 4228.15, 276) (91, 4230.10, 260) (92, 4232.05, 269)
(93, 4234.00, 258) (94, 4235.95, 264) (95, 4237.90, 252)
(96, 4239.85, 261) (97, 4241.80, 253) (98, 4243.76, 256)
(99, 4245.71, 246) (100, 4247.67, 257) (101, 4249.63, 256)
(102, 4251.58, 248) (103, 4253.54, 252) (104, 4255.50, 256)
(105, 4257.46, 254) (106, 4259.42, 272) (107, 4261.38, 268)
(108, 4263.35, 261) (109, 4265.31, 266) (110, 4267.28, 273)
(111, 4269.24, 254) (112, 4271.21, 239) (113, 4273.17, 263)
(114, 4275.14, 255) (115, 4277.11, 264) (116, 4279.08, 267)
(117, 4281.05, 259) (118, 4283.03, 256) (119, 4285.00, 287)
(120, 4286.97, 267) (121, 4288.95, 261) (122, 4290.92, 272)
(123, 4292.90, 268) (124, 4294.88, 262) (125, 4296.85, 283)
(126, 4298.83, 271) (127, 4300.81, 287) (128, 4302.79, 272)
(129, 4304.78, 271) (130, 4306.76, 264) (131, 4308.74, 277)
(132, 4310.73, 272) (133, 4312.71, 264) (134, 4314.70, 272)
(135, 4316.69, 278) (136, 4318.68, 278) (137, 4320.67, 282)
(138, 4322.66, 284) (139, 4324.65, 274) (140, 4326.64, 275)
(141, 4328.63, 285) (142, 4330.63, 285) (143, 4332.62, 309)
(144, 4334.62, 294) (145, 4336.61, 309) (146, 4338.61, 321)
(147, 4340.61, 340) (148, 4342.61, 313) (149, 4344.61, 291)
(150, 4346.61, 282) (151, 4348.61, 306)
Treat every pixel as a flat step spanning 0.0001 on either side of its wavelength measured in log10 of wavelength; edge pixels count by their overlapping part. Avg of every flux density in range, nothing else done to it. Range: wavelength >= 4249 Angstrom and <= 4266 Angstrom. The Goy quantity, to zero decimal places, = 259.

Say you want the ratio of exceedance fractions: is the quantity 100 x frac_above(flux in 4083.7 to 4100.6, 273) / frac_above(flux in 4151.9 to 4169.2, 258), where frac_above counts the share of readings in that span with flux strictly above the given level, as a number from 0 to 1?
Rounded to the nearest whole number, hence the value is 100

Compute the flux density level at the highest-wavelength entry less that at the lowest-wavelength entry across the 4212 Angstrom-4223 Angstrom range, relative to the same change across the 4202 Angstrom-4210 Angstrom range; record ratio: -0.3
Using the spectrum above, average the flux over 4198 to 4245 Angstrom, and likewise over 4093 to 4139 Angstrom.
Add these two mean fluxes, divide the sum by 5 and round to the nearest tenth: 106.9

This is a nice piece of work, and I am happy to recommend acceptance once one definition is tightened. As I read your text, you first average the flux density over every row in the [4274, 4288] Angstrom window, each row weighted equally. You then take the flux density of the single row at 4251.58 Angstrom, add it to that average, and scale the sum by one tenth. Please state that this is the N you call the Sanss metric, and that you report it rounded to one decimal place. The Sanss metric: 51.3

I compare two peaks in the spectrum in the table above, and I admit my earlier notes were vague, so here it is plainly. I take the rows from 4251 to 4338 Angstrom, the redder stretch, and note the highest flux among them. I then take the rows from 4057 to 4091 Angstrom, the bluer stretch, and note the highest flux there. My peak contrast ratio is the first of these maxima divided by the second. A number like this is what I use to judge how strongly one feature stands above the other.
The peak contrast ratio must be 1.01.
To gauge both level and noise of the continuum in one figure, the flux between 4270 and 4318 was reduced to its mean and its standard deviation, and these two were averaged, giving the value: 139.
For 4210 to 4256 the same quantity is 131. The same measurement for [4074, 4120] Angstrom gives 148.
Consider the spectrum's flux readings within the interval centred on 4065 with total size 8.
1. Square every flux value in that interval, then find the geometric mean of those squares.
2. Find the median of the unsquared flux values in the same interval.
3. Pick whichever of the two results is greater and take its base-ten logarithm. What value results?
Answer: 4.92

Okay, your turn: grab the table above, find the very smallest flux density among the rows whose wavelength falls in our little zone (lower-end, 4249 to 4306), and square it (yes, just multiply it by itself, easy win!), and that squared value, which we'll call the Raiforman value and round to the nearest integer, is 57121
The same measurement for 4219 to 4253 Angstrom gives 60516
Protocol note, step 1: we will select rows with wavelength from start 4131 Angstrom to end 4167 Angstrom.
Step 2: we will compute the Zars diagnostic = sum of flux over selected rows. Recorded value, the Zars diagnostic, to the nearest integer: 5046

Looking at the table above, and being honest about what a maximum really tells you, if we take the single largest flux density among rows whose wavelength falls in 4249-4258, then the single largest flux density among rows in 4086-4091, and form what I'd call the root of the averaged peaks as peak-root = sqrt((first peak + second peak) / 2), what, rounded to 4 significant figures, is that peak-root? 16.57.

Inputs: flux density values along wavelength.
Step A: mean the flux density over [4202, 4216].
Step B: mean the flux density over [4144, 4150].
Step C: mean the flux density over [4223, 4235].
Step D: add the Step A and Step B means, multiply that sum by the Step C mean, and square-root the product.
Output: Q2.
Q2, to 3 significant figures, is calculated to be 367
